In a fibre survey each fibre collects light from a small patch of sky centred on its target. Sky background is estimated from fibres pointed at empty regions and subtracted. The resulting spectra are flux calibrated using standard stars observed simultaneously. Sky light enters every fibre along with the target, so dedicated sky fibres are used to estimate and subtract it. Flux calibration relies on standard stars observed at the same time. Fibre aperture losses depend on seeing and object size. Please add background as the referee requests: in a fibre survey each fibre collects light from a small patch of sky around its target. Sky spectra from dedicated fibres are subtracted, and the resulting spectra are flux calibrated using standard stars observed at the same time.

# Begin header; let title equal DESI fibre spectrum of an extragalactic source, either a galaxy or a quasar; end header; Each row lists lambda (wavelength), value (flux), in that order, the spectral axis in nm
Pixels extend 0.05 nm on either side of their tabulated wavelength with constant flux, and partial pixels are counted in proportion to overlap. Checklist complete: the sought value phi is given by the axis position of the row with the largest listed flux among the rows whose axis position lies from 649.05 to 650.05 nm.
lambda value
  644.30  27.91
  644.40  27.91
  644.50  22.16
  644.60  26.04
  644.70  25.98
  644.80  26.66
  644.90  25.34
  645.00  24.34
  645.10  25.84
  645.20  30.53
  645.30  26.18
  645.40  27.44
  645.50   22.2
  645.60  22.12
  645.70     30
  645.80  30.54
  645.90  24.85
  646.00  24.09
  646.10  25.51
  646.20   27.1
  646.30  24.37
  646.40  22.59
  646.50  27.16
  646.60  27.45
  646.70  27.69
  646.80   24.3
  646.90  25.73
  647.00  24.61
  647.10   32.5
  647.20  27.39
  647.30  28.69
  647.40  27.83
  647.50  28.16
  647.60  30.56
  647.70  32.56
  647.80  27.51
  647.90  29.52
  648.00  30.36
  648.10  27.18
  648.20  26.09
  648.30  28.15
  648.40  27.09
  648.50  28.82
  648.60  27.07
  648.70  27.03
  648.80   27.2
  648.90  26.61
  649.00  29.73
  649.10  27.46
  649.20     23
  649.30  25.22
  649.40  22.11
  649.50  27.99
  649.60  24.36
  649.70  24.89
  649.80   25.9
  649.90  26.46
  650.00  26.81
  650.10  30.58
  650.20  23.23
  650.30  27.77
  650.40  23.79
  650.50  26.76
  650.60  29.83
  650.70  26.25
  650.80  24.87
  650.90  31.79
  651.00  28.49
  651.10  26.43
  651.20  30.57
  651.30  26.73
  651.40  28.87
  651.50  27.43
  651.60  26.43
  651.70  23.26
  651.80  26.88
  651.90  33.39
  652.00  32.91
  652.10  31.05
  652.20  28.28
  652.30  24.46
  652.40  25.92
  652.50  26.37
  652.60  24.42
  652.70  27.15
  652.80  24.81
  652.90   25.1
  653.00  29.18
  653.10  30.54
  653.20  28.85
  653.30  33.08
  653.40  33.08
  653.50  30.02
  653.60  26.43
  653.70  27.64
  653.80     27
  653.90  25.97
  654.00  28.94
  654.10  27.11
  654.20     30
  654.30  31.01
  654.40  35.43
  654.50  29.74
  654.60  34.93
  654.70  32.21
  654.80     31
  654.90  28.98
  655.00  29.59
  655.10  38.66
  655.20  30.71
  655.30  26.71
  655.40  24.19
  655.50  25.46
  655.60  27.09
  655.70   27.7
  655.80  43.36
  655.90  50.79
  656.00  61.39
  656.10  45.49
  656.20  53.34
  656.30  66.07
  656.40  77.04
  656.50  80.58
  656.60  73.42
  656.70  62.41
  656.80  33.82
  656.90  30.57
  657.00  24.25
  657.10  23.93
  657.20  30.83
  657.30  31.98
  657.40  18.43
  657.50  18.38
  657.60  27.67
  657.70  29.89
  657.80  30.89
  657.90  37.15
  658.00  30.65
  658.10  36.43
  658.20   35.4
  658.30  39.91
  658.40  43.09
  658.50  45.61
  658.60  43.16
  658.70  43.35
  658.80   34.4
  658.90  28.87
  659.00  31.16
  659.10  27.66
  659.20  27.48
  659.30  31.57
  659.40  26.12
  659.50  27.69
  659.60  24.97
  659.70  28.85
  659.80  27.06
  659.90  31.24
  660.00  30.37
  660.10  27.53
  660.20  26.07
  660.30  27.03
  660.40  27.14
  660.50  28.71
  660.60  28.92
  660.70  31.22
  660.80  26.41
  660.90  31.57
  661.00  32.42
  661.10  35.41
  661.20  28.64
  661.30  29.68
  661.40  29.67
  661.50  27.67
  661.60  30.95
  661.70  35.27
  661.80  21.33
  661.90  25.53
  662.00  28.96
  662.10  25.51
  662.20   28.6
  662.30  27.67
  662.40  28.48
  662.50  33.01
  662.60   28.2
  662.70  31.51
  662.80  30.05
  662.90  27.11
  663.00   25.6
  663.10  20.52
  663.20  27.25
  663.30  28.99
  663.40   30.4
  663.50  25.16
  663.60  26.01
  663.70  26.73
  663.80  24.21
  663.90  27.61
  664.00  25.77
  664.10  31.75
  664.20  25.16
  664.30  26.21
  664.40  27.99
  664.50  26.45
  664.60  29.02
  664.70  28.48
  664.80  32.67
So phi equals 649.50 nm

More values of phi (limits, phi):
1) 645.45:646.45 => 645.80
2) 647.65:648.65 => 647.70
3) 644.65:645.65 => 645.20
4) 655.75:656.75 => 656.50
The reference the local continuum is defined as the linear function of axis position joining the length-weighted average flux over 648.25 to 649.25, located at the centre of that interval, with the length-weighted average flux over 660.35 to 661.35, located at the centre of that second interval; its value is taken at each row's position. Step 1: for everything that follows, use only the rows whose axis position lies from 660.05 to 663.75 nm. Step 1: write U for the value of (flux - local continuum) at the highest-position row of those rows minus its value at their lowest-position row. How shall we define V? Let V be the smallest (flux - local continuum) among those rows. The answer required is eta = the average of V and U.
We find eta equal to -5.8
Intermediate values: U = -1.6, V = -10.0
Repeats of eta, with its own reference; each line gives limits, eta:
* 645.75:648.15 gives -4.0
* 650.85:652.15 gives -2.8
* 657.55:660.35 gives -3.0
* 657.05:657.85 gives -2.0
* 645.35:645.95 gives -3.5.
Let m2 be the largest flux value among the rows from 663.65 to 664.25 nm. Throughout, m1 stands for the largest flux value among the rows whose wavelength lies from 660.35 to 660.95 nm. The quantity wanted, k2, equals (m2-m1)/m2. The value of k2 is 0.01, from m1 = 31.57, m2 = 31.75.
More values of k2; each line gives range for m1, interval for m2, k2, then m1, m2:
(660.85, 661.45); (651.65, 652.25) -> -0.06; 35.41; 33.39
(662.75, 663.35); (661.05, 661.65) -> 0.15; 30.05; 35.41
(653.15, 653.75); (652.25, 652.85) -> -0.22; 33.08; 27.15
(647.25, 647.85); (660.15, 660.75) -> -0.04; 32.56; 31.22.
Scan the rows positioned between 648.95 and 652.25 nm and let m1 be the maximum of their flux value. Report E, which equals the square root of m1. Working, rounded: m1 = 33.39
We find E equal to 5.8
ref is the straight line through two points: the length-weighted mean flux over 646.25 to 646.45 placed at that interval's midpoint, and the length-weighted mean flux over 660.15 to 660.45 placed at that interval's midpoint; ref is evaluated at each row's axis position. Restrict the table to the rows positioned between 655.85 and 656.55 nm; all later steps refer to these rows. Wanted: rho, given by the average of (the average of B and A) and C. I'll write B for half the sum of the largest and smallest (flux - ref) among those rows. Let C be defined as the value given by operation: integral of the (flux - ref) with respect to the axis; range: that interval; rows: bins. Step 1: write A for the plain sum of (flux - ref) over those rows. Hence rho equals 86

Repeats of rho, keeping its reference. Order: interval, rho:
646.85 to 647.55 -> 10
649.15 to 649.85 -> 1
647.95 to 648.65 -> 9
